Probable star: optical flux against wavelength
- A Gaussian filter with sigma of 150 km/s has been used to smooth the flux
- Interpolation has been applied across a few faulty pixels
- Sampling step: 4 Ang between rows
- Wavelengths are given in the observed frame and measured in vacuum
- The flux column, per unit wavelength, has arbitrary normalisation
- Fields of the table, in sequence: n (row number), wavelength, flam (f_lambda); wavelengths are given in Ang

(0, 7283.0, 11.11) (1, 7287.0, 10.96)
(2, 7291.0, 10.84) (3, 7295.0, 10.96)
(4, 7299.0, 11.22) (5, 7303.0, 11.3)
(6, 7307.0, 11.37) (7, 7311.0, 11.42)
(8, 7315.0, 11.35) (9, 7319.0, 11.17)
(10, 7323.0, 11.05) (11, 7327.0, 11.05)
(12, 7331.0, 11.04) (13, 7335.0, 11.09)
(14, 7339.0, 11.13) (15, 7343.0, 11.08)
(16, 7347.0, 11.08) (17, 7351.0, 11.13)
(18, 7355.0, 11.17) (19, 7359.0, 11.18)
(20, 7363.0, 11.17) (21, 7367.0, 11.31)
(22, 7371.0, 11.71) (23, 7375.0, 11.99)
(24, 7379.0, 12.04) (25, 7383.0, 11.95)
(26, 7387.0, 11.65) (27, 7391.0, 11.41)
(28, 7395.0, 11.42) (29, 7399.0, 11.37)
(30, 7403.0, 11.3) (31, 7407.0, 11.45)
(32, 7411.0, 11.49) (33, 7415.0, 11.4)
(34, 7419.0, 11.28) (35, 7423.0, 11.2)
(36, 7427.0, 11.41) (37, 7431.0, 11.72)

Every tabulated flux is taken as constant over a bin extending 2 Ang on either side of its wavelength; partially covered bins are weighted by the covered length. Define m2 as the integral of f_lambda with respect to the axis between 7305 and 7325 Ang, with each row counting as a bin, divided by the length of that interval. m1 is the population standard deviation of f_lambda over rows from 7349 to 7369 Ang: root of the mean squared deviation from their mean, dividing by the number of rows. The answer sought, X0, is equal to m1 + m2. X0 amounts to 11.33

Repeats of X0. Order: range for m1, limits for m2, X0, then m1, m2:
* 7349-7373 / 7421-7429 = 11.51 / 0.20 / 11.3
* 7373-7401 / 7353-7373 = 11.58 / 0.28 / 11.3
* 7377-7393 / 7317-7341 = 11.34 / 0.25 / 11.1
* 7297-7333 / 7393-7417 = 11.55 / 0.14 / 11.4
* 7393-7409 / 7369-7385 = 11.98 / 0.06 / 11.9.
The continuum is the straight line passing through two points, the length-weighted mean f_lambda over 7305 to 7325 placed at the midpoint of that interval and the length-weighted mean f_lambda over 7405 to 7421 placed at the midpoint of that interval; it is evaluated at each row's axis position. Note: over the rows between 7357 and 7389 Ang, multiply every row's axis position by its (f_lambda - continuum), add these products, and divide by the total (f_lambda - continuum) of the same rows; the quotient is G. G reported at 7381.4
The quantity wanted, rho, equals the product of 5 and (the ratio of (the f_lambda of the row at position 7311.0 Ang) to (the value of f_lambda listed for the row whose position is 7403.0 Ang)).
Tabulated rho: 5.05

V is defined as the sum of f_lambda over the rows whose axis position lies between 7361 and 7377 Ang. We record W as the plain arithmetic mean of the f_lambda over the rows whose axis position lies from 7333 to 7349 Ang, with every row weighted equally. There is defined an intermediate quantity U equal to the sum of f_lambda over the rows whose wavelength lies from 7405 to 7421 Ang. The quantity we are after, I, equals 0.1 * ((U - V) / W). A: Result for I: -0.005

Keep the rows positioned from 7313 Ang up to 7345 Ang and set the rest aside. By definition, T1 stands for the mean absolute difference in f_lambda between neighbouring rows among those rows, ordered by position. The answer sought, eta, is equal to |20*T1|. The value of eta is 1.3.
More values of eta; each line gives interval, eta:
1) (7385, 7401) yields 2.0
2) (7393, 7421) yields 1.7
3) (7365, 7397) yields 3.9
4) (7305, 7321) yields 2.0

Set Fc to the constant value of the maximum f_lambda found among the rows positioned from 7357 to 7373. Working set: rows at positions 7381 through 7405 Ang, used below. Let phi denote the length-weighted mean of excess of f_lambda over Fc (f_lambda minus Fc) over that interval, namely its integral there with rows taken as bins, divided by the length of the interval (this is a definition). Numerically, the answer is -0.19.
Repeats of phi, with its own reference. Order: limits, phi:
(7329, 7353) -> -0.62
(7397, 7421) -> -0.33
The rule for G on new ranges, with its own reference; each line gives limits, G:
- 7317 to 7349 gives 7333.8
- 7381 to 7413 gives 7386.6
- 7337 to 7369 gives 7350.6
